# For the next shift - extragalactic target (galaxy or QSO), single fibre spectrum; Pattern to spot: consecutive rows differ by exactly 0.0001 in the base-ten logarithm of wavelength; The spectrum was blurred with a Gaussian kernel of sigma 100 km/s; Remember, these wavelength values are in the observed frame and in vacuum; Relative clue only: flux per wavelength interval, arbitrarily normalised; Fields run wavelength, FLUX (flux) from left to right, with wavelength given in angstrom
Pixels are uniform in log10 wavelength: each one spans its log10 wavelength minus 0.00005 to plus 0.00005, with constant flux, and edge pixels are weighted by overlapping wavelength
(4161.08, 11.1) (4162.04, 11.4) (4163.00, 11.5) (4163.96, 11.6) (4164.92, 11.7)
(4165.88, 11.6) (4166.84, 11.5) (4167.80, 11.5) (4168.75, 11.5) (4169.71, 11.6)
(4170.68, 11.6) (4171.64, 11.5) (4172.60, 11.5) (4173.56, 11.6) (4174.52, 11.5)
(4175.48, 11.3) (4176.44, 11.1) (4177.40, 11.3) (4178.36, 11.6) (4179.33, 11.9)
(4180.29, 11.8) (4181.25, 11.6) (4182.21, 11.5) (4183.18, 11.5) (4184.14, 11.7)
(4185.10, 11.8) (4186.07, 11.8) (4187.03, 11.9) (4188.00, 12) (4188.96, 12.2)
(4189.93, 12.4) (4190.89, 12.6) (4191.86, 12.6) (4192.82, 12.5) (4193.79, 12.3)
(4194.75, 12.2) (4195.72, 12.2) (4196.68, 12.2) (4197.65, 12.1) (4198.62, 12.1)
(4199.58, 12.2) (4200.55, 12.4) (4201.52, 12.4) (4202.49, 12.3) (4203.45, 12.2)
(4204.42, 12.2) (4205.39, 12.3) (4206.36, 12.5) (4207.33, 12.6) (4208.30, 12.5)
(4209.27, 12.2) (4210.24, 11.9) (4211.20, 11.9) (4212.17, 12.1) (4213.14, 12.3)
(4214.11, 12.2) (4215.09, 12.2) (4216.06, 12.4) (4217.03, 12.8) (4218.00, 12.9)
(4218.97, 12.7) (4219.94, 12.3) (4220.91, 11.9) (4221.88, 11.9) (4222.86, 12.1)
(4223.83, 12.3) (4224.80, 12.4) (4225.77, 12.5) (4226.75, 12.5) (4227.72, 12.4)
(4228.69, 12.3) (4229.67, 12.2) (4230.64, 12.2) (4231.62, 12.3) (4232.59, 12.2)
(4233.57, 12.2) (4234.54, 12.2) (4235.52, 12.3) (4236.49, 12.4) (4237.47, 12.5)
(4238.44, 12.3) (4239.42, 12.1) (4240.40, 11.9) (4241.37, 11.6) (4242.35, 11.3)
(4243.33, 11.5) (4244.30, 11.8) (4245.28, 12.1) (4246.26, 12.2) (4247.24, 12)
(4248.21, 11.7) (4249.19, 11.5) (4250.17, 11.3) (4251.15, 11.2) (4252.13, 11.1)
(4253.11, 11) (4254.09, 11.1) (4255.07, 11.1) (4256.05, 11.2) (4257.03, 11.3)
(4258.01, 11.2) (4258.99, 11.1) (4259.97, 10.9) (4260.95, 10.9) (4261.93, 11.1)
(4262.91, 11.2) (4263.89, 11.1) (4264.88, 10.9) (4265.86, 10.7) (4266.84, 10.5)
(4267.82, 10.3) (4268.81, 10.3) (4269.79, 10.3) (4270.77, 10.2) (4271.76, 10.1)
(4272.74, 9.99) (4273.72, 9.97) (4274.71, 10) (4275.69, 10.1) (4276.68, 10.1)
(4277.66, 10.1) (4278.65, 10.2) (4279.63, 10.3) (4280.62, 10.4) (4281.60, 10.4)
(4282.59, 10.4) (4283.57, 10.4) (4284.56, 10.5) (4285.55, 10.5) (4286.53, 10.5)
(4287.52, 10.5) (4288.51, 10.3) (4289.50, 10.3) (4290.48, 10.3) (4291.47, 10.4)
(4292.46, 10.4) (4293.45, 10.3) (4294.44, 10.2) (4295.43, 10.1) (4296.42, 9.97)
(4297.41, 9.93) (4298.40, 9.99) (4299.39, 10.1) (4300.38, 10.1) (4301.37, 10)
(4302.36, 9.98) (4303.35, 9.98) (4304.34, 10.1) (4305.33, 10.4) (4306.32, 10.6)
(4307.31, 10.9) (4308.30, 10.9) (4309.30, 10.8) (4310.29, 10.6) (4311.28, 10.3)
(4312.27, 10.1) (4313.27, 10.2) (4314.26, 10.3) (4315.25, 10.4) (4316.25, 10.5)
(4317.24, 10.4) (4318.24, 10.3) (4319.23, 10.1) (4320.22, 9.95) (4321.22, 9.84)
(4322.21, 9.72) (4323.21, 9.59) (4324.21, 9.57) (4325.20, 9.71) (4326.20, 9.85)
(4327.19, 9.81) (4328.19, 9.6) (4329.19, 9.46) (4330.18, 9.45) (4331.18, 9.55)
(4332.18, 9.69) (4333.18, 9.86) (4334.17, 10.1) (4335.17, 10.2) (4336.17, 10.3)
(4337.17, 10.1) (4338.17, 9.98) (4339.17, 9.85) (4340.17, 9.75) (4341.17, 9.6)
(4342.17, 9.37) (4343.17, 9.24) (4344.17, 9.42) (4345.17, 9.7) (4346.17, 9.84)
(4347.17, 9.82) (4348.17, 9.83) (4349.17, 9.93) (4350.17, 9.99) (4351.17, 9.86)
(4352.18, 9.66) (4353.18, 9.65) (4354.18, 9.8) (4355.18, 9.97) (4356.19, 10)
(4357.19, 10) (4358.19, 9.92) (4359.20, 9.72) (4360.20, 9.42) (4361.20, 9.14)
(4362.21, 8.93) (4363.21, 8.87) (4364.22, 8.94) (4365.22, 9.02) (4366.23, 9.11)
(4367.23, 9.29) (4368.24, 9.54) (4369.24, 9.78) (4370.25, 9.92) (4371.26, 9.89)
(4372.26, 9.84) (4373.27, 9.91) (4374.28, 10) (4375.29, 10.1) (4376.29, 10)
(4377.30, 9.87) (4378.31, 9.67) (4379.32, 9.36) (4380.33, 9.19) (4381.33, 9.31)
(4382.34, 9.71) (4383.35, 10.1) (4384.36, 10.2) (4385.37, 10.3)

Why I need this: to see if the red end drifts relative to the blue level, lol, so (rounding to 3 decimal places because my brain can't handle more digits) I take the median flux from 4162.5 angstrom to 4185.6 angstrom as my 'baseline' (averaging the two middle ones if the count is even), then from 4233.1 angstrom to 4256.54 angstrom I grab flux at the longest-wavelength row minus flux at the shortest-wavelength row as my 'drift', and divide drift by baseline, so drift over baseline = -0.087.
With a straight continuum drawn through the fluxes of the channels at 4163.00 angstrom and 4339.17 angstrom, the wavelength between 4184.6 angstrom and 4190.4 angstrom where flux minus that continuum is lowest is 4185.10 angstrom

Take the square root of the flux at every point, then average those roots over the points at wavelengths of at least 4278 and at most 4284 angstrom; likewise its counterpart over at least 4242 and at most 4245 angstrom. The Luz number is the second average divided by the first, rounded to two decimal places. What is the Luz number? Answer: 1.06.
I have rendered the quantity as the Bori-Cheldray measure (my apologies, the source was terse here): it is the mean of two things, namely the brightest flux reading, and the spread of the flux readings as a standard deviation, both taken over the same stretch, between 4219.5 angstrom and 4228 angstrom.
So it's 6.4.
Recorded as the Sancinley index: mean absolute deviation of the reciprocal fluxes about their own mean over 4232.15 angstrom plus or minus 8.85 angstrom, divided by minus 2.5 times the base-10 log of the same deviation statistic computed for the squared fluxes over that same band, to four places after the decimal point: -0.0007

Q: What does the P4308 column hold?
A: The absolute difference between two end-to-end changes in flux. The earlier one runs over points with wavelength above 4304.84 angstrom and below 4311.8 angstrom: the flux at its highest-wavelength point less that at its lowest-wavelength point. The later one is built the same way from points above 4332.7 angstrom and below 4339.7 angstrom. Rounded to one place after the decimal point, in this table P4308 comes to 0.1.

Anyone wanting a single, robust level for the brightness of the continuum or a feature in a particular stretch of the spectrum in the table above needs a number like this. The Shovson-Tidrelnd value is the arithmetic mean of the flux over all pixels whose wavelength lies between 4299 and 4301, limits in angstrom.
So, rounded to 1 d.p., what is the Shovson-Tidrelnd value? 10.1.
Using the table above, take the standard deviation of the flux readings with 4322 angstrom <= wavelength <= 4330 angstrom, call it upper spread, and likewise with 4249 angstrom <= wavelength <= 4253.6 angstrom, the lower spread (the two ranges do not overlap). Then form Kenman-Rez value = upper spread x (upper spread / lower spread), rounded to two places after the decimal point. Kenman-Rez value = 0.09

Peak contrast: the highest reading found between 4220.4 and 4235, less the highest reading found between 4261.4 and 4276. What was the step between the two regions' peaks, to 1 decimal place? 1.3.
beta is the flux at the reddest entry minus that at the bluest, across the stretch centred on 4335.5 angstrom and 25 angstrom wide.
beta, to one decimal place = 0.2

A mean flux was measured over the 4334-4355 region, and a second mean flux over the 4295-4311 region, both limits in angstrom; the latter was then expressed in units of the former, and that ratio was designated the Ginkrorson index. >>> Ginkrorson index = 1.05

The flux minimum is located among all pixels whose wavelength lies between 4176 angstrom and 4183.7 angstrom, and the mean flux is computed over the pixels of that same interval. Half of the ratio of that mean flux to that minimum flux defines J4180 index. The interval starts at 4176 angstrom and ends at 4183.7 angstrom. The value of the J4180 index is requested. 0.520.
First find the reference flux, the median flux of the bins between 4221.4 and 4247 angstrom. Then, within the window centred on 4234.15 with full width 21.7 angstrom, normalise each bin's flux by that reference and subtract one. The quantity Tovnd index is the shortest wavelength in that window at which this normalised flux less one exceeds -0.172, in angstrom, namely 4223.83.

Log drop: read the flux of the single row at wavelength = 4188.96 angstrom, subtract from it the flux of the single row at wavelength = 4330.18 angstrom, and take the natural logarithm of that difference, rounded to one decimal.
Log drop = 1.0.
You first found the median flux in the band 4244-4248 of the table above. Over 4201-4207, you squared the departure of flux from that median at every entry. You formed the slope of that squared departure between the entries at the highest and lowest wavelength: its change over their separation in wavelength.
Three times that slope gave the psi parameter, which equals 0.0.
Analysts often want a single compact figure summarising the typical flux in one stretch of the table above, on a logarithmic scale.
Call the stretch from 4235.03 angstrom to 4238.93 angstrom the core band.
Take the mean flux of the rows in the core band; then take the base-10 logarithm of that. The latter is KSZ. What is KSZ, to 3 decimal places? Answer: 1.093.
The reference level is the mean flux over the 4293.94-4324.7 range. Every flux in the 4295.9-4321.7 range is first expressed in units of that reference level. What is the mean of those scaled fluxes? 1.01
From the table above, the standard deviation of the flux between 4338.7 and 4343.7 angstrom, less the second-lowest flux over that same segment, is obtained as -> -9.1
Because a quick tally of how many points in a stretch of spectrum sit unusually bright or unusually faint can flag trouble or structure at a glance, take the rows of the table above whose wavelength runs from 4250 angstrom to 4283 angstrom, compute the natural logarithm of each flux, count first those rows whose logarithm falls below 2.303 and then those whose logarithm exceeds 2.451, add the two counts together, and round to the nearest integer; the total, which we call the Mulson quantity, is 3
